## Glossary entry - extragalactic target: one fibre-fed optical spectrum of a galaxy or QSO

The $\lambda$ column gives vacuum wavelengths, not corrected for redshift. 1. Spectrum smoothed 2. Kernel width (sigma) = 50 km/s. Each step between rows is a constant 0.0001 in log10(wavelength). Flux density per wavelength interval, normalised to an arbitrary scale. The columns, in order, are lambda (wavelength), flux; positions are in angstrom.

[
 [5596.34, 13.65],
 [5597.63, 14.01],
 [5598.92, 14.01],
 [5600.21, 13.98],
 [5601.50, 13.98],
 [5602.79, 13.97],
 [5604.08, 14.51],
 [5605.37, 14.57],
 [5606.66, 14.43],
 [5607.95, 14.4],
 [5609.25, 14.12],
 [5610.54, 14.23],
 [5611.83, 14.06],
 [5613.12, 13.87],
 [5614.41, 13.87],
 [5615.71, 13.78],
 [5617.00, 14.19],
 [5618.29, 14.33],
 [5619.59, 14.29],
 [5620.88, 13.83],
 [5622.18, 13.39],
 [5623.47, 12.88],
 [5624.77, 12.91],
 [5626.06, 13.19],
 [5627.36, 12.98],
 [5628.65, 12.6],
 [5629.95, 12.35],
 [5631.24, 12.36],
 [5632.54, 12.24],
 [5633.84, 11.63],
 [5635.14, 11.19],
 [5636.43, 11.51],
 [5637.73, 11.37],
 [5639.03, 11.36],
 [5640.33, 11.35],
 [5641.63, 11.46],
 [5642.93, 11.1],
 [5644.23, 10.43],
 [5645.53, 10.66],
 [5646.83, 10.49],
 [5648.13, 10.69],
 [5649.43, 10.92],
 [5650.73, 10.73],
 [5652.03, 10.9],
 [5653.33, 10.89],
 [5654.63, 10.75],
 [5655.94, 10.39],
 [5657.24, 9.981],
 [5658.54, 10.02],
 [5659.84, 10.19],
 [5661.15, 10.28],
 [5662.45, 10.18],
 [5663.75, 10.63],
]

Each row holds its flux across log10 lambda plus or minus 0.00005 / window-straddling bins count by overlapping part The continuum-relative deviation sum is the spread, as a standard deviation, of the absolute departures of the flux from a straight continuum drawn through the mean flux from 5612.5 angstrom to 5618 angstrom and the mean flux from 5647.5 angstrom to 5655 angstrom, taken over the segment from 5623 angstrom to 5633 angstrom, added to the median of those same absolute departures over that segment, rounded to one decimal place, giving 0.3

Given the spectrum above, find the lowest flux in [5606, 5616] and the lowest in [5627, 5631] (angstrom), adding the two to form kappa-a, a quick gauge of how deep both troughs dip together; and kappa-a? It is 26.1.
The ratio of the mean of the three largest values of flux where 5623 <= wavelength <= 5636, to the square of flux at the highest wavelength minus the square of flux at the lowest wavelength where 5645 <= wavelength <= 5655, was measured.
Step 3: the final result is 6.8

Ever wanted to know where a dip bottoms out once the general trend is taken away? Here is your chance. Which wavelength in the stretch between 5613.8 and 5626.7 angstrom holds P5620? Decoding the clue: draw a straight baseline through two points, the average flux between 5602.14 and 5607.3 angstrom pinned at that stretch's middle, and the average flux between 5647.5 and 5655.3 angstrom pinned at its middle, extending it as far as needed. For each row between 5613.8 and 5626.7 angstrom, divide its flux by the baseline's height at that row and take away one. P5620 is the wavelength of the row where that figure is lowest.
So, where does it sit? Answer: 5623.47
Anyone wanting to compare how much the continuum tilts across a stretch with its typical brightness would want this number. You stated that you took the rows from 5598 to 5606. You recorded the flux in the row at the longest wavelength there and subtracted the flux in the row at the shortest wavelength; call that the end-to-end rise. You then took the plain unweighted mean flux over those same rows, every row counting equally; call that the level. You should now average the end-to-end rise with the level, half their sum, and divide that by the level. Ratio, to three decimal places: 0.520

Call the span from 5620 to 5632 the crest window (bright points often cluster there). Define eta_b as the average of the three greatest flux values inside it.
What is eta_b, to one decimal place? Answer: 13.5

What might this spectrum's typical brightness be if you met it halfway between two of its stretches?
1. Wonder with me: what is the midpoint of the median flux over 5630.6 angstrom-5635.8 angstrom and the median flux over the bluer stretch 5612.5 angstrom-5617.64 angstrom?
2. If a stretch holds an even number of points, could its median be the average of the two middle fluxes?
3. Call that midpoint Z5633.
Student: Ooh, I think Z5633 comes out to 12.9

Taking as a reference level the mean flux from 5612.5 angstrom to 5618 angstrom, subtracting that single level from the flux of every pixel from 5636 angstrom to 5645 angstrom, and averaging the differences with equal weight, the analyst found -2.7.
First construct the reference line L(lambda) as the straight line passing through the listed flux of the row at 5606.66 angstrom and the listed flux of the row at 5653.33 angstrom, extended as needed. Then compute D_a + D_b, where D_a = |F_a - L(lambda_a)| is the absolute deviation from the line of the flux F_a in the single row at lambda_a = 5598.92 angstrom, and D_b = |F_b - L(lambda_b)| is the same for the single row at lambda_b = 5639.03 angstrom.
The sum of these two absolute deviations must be 1.62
